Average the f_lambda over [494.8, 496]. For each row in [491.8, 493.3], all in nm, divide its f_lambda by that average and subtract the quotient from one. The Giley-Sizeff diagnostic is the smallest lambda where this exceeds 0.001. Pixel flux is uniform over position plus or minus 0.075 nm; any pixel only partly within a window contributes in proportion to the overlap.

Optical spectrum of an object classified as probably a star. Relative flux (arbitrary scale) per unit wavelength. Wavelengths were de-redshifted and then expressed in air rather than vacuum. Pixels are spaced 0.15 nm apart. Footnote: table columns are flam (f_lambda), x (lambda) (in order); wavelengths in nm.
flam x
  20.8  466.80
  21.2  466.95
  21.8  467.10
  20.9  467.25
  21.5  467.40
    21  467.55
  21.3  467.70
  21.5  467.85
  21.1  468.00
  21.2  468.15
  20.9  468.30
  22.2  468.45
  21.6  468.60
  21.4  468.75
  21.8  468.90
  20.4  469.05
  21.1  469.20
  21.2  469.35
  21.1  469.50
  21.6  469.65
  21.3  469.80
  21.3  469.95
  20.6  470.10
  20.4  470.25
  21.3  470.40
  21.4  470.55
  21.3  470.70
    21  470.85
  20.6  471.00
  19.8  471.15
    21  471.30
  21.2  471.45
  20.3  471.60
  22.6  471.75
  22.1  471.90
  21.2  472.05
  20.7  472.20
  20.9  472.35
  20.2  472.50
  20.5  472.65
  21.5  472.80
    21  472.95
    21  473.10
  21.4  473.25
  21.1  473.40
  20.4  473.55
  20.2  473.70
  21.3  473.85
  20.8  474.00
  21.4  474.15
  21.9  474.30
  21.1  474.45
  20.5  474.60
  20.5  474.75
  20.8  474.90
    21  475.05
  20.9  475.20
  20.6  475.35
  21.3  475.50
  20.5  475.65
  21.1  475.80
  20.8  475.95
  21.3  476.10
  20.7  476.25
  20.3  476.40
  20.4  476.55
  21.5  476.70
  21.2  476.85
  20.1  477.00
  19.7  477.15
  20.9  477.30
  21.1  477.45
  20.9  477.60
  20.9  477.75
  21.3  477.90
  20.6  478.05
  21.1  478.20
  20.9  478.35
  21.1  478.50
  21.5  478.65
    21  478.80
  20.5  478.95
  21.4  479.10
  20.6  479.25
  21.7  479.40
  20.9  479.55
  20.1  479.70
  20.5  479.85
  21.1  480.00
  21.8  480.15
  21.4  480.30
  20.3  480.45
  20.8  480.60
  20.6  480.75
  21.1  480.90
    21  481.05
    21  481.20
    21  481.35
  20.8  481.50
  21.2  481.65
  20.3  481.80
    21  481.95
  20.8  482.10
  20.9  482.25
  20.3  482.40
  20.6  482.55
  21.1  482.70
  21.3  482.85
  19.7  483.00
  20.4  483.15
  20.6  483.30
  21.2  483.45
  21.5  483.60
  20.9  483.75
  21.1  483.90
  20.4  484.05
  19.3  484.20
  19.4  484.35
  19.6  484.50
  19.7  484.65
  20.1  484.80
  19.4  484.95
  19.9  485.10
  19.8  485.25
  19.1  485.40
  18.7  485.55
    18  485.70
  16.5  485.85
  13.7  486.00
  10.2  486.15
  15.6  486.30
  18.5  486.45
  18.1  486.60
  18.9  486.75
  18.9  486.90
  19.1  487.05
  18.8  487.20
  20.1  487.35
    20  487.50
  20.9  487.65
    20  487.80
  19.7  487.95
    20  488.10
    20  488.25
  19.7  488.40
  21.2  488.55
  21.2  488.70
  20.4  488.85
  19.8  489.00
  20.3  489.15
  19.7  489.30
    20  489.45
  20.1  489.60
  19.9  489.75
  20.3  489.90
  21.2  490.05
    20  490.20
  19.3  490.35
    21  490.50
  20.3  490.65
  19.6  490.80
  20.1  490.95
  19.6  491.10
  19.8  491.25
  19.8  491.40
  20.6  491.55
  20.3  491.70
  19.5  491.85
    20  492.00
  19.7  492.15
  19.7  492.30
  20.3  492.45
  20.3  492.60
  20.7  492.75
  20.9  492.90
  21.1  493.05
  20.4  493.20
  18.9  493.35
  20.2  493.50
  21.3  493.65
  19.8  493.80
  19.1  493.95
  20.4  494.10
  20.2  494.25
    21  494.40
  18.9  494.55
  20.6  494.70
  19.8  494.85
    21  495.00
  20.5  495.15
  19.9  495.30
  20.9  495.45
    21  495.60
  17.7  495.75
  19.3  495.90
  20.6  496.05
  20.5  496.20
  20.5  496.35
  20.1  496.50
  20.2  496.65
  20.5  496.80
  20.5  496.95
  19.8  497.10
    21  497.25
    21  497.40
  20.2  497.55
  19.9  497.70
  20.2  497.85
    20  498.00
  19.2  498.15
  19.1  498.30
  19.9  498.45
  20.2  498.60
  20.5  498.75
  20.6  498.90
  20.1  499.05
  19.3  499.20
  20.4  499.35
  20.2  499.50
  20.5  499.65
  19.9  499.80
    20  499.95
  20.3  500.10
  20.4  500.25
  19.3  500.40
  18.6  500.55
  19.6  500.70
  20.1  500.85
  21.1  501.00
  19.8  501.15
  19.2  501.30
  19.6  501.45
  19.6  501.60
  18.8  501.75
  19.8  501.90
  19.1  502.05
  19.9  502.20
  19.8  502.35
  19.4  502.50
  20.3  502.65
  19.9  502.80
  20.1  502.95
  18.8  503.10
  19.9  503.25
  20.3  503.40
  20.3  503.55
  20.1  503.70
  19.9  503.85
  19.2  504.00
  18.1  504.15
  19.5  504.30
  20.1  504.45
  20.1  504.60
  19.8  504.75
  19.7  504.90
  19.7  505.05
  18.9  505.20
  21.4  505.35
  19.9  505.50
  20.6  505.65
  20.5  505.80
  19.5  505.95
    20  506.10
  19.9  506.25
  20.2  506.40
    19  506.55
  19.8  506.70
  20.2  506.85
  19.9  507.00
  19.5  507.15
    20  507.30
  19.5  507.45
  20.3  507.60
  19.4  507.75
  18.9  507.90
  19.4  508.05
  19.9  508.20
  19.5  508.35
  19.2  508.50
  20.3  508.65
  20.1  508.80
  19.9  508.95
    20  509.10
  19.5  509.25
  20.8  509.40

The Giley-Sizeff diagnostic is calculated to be 491.85 nm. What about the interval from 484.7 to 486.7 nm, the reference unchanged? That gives 484.95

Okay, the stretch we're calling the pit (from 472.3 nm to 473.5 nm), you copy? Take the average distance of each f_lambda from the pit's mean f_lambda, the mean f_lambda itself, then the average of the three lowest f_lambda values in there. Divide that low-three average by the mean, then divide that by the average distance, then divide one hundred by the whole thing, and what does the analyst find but 32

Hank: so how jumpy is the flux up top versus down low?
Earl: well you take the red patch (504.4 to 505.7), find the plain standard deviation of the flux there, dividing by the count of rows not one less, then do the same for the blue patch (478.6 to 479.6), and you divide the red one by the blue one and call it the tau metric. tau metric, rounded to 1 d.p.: 1.5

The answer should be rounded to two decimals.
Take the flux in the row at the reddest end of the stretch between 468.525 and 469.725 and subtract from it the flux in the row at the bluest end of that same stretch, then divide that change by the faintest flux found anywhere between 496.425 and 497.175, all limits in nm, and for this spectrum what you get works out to 0.00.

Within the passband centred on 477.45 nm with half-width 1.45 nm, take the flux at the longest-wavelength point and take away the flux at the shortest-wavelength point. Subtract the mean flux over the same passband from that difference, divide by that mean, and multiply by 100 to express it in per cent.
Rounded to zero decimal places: -101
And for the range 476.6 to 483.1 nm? -109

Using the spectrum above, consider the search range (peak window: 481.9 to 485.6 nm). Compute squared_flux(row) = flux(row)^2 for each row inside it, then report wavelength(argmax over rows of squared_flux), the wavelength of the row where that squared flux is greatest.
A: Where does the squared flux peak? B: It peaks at 483.60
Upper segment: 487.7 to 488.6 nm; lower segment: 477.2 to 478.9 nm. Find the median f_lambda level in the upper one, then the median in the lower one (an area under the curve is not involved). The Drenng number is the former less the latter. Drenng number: -1.00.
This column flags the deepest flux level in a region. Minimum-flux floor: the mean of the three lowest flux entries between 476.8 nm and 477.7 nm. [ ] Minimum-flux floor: 20.2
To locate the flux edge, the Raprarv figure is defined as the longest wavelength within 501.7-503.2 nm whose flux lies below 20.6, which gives 503.10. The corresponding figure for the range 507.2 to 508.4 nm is 508.35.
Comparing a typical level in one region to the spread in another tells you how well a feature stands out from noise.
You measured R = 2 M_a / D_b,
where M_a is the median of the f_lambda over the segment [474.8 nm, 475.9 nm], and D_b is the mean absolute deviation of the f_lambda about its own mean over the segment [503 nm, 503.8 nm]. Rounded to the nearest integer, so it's 97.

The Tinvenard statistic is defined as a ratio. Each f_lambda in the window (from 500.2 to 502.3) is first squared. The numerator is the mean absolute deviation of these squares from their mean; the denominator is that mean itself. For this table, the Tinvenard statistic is 0.048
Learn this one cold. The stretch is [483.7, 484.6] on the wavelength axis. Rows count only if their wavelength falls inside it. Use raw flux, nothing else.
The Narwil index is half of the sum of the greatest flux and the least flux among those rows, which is 20.2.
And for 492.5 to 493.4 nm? 20.0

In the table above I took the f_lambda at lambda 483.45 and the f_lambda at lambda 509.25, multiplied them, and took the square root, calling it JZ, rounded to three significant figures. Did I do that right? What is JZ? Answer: 20.3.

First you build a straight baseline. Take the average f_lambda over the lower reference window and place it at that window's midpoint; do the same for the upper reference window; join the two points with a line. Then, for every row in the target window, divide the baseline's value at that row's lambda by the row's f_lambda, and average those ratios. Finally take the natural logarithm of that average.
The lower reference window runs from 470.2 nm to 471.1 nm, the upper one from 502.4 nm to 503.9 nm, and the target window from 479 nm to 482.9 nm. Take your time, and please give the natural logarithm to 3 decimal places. -0.012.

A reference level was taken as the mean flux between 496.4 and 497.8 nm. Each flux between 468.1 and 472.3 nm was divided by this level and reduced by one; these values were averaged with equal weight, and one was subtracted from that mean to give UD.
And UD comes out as -0.96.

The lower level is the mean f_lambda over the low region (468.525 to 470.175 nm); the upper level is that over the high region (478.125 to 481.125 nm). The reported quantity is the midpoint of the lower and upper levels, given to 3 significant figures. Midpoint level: 21.1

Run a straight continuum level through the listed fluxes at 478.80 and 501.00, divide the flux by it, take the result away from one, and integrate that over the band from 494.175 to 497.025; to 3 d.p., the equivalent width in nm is 0.119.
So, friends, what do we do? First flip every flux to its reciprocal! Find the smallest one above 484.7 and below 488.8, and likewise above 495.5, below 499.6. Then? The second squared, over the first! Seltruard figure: 0.0481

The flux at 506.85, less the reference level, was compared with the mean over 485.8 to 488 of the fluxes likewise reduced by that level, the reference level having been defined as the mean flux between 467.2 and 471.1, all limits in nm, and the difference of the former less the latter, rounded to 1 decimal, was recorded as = 2.3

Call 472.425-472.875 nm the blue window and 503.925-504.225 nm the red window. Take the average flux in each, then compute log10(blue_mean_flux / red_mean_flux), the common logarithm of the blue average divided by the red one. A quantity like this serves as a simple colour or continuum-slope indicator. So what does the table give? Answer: 0.046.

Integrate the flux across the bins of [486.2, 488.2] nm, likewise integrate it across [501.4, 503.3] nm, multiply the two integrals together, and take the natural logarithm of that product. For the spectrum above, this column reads 7.26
